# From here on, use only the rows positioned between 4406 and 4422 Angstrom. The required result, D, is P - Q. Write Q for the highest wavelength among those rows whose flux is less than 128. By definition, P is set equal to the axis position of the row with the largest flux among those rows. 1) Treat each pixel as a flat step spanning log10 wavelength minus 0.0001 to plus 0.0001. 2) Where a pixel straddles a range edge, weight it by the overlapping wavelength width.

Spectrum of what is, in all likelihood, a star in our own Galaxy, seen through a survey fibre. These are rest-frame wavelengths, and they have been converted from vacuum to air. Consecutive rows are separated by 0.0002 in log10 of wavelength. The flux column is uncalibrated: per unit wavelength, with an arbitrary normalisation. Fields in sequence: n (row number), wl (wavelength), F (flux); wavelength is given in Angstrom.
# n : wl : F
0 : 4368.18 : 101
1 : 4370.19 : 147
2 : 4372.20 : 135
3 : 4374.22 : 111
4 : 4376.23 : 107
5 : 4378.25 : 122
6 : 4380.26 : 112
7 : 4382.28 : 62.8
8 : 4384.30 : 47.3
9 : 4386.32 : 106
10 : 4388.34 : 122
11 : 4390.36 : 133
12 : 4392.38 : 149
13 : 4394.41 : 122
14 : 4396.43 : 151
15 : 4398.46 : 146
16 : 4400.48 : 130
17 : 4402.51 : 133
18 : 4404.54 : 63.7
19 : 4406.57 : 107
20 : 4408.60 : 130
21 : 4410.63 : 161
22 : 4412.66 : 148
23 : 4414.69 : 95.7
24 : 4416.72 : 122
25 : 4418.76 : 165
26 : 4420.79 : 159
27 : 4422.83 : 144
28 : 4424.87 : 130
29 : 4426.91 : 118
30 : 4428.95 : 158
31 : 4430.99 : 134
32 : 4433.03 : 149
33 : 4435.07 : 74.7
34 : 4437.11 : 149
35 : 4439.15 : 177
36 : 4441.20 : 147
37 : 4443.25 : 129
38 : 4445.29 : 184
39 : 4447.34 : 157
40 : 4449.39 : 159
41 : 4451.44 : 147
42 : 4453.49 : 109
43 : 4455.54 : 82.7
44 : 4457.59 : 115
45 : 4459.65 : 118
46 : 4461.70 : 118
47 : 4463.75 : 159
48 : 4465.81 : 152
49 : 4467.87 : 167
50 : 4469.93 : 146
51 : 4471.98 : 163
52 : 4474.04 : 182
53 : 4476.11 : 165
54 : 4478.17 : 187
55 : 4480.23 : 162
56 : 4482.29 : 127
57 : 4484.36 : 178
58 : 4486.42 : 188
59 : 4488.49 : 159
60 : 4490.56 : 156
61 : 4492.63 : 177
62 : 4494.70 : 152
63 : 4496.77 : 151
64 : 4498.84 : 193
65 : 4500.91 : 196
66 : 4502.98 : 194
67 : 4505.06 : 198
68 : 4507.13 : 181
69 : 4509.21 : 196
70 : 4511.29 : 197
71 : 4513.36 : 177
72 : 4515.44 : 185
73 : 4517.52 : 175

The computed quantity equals 2.0 Angstrom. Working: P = 4418.76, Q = 4416.72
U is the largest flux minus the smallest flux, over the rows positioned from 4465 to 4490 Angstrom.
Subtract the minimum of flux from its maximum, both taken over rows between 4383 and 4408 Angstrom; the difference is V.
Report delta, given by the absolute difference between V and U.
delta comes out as 43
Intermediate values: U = 61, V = 104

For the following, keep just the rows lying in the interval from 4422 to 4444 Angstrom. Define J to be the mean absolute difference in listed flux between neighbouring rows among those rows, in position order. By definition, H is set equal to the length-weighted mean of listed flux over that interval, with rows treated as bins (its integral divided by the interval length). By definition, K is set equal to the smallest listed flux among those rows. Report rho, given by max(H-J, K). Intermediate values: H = 137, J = 33.0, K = 74.7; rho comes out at 104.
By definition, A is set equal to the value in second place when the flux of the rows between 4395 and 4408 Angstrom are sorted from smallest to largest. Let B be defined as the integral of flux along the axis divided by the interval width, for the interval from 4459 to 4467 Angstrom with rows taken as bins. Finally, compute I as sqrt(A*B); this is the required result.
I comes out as 122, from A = 107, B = 138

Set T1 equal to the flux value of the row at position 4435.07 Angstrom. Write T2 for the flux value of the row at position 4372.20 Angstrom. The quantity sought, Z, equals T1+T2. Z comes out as 210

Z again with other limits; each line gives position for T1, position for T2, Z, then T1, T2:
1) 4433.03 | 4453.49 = 258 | 149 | 109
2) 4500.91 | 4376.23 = 303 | 196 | 107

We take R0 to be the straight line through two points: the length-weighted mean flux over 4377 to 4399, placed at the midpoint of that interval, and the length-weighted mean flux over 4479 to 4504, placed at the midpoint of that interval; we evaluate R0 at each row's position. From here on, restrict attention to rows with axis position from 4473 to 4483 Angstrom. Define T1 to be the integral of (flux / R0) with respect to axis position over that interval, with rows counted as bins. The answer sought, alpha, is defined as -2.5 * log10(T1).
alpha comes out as -2.523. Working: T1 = 10.2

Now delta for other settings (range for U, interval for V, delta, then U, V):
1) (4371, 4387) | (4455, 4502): 26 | 88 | 113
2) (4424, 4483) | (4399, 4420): 11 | 112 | 101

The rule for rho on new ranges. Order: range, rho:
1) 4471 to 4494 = 144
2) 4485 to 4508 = 162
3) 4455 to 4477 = 126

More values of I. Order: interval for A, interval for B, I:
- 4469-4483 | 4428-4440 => 143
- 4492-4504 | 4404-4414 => 137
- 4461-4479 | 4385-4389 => 126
